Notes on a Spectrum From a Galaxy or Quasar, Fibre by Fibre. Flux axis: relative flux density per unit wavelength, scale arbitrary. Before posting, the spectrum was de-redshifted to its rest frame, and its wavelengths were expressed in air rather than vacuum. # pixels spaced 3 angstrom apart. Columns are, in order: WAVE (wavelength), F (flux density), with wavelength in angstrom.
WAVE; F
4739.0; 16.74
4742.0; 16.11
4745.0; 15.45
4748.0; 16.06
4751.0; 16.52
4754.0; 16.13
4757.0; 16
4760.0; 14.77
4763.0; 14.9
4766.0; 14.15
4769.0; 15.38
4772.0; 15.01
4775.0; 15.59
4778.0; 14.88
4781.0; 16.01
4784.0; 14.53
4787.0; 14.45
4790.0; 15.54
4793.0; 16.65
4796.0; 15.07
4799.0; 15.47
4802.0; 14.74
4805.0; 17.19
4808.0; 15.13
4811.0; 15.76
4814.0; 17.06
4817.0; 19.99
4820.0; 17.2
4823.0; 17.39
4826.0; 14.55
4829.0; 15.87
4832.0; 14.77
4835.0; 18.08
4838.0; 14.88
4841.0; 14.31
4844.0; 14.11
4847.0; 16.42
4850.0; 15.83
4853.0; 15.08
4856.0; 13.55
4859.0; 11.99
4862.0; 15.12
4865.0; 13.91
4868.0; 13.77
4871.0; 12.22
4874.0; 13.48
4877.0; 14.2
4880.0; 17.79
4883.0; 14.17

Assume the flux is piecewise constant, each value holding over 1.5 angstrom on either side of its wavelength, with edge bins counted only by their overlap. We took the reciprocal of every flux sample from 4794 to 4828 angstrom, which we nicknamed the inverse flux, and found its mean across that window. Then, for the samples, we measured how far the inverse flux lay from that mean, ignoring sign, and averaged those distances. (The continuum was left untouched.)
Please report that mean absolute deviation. 0.0048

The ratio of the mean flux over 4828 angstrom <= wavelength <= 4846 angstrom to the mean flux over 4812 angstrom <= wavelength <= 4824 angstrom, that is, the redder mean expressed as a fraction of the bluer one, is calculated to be 0.86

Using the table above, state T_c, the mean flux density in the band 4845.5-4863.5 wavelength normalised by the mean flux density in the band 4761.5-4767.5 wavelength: 1.01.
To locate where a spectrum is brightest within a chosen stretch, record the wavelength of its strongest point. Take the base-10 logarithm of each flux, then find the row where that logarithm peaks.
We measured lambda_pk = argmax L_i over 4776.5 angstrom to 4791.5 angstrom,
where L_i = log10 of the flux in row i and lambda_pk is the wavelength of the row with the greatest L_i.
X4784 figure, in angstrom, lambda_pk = 4781.0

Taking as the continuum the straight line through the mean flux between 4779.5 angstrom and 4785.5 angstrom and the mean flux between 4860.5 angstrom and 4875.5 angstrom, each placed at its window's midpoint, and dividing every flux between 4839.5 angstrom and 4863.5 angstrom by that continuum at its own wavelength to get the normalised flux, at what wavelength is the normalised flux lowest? 4859.0 angstrom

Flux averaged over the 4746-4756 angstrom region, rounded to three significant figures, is 16.2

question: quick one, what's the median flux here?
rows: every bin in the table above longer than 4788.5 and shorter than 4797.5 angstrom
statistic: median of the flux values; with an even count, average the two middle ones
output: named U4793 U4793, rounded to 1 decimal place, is 15.5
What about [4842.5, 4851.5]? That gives 15.8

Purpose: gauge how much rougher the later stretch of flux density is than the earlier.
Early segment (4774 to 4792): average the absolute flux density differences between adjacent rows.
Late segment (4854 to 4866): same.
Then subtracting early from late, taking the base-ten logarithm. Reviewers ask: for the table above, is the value 0.03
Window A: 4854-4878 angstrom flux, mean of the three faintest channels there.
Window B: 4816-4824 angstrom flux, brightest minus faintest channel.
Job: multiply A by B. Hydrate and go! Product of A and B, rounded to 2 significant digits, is 35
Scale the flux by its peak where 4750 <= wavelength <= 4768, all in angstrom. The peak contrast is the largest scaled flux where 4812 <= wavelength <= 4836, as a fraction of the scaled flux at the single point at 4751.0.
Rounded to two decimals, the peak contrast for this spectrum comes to 1.21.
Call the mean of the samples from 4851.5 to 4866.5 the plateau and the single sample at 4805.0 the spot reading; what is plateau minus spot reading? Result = -3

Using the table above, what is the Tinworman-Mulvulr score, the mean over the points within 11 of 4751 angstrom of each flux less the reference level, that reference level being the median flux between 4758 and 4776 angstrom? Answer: 0.91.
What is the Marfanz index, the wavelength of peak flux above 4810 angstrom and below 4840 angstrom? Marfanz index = 4817.0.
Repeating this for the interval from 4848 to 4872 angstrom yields 4850.0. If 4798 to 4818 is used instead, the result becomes 4817.0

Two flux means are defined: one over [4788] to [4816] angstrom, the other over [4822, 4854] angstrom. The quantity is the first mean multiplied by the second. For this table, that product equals 247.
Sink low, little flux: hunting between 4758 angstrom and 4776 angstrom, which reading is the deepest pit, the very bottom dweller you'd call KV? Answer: 14.15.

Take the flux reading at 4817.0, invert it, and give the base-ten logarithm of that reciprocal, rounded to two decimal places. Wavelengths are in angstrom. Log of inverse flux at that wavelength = -1.30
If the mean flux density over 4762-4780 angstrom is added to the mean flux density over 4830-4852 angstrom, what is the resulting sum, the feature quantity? 30.5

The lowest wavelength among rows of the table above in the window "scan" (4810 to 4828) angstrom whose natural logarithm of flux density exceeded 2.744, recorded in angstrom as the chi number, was 4811.0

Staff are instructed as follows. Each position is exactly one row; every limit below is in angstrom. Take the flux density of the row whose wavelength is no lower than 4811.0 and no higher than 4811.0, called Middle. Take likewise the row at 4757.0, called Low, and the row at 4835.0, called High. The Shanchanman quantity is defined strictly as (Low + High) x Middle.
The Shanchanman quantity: 537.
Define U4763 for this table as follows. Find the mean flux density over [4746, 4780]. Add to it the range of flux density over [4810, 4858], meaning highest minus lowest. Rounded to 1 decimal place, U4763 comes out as 21.8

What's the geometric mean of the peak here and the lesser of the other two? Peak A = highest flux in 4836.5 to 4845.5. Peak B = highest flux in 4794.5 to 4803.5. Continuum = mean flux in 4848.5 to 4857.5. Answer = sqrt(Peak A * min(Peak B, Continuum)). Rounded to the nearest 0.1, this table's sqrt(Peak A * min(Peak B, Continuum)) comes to 14.8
